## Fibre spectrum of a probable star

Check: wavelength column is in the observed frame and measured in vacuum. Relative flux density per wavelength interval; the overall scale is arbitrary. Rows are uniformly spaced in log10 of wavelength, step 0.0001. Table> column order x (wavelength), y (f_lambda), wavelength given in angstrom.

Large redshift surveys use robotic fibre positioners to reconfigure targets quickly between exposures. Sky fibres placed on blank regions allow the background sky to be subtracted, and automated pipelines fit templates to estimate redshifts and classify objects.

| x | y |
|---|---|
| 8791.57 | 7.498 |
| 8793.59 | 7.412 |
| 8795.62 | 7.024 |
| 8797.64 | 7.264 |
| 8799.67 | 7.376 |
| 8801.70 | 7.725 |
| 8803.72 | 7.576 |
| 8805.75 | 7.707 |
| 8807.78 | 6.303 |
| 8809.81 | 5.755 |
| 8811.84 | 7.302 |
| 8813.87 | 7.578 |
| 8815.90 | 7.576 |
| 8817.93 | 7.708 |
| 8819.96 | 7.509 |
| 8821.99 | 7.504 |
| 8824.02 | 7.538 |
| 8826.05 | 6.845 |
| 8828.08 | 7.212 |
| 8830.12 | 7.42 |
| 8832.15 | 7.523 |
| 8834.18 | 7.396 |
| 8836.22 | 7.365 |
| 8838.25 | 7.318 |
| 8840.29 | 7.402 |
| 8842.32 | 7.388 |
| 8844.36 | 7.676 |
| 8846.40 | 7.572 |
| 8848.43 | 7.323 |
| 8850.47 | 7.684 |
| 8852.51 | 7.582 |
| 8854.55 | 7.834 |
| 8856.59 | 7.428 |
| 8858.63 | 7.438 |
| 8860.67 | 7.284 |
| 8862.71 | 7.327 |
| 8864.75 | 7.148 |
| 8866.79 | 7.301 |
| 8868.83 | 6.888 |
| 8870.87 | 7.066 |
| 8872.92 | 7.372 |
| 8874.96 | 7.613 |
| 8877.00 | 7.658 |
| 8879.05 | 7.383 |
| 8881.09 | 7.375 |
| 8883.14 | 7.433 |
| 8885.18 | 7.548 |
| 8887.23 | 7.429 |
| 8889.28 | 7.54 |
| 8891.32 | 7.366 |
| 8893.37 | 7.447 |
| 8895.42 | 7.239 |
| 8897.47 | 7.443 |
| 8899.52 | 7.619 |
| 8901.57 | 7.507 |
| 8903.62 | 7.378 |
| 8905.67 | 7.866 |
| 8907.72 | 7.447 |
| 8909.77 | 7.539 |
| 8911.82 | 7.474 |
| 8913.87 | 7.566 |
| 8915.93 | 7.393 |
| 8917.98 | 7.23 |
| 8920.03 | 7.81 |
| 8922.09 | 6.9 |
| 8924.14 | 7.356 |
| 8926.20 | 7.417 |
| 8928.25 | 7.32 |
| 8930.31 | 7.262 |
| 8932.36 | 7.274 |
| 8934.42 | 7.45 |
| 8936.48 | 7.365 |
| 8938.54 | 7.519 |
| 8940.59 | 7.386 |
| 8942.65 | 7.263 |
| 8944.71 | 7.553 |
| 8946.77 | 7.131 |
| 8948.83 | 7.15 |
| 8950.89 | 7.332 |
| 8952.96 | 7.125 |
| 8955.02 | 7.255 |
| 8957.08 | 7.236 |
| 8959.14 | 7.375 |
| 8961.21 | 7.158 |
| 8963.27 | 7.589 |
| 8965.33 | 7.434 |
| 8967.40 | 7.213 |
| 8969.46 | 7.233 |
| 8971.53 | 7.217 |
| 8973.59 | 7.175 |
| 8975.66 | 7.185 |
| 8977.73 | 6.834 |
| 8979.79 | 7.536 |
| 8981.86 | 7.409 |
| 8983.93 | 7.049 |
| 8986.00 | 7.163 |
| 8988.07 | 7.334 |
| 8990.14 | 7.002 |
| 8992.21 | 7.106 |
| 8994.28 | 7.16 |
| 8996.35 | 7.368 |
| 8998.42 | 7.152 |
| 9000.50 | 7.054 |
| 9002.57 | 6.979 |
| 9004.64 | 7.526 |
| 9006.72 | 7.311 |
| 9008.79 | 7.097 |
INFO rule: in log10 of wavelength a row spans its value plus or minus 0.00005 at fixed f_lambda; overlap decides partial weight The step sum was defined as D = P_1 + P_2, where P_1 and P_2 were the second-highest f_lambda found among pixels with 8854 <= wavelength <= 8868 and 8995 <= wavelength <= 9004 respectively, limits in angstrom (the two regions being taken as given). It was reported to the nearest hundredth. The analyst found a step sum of 14.59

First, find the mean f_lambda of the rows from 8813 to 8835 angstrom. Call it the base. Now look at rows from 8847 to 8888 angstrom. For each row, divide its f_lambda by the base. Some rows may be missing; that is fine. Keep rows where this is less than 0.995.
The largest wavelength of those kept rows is 8881.09 angstrom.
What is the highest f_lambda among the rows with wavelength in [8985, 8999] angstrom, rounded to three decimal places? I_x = 7.368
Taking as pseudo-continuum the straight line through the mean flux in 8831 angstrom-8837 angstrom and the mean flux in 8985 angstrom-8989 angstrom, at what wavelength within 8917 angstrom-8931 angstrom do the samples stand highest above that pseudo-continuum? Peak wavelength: 8920.03 angstrom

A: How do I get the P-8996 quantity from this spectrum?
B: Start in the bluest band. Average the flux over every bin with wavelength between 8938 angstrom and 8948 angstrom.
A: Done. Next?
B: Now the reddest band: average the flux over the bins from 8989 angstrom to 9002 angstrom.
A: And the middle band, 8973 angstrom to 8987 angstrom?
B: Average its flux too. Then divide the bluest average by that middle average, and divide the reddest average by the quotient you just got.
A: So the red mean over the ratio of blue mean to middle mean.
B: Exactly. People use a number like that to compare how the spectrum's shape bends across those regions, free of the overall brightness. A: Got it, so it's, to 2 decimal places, 6.97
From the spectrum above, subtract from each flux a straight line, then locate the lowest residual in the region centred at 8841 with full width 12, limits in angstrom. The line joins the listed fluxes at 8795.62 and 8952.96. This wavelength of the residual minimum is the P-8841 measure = 8838.25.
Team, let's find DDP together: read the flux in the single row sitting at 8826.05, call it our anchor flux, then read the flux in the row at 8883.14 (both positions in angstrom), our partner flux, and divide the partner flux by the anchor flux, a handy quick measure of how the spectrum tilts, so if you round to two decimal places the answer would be 1.09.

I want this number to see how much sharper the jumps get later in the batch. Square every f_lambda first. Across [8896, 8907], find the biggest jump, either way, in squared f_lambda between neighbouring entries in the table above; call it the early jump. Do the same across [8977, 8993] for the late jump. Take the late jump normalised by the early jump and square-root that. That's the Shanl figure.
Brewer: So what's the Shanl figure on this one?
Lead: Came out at 1.2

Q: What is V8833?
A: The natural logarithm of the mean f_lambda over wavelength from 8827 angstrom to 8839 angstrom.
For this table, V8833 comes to 2.00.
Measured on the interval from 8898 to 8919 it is 2.02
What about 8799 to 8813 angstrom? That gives 1.96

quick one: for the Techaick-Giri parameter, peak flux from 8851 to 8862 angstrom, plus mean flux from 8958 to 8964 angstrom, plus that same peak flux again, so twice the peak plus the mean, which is 23.0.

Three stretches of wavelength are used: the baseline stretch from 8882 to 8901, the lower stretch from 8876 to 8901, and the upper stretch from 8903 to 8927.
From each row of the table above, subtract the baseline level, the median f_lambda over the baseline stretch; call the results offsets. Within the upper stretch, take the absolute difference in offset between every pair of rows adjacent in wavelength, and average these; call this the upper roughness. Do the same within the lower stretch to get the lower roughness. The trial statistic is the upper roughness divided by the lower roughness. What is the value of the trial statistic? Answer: 2.29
